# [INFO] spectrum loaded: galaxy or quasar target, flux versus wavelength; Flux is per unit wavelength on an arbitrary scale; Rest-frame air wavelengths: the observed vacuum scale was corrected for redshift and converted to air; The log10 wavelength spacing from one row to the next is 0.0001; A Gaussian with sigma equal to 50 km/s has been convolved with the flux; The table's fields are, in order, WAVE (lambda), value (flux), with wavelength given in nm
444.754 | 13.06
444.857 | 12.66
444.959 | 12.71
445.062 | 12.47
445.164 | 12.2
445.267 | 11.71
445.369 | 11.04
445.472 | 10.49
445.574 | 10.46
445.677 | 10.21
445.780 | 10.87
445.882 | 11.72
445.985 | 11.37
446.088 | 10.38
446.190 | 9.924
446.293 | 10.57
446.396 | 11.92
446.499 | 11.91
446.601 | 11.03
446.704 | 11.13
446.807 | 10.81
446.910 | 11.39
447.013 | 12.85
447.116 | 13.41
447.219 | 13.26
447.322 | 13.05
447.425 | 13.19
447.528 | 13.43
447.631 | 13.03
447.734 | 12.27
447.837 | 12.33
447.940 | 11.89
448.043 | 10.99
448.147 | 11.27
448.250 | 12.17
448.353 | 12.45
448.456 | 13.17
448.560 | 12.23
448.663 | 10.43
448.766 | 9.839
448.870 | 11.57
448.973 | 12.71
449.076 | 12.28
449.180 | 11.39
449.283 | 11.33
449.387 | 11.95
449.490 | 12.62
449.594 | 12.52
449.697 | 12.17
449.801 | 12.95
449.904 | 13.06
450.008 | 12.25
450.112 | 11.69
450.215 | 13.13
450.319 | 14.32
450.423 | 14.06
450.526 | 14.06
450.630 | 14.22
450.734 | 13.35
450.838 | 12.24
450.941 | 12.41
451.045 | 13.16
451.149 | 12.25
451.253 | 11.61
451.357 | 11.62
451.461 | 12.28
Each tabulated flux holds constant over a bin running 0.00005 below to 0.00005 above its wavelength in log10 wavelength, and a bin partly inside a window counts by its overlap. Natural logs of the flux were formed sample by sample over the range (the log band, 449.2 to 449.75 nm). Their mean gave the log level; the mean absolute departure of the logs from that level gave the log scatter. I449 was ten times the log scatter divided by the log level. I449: 0.128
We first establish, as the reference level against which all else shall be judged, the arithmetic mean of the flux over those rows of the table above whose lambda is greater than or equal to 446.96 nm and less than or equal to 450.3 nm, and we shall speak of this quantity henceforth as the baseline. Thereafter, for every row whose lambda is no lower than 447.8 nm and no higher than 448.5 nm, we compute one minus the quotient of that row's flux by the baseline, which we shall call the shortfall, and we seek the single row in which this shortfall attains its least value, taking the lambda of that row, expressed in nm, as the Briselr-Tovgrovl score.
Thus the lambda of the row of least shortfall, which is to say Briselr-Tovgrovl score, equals 448.456 nm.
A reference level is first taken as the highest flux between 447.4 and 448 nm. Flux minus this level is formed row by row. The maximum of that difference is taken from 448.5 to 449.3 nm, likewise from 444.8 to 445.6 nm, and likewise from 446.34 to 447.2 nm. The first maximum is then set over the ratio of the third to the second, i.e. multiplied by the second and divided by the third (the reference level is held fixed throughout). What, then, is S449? -26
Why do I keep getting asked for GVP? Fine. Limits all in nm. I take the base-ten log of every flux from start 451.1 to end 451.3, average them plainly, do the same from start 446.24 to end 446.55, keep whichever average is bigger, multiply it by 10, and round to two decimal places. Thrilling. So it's 10.76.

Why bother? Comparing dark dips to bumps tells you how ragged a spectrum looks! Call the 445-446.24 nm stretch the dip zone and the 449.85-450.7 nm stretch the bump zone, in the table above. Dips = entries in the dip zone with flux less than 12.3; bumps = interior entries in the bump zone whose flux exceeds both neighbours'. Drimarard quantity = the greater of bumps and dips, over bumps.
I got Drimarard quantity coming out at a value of 11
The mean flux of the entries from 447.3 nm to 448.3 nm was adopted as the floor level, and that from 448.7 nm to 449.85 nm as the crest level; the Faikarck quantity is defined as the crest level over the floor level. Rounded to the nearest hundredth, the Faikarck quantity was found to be 0.97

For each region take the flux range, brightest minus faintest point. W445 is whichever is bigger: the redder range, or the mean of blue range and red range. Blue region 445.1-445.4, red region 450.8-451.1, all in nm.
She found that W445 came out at 1.04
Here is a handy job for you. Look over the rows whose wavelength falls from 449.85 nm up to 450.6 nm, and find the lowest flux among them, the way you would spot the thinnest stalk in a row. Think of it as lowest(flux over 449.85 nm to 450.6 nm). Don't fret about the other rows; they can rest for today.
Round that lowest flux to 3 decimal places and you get 11.690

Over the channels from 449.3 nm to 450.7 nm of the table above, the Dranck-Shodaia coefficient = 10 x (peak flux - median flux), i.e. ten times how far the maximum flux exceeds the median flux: 13.7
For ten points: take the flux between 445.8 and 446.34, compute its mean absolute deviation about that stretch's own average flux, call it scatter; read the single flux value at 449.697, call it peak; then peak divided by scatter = 20.2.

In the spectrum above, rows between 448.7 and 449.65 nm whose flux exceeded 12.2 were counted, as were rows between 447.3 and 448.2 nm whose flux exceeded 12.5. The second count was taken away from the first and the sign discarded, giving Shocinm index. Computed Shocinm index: 0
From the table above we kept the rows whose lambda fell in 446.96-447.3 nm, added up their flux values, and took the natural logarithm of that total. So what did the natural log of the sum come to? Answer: 3.7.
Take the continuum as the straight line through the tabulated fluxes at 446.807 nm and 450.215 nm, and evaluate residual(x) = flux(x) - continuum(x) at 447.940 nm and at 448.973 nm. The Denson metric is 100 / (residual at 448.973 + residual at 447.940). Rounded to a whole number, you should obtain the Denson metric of 136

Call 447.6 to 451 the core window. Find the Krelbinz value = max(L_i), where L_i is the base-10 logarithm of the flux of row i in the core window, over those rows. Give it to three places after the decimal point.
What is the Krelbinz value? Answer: 1.156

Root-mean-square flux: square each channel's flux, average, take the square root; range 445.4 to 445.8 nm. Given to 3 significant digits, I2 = 10.5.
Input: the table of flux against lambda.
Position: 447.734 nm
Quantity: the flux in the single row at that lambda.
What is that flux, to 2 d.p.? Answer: 12.27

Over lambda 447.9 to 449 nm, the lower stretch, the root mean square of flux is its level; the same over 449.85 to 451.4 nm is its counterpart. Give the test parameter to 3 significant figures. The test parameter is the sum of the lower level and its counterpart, 24.7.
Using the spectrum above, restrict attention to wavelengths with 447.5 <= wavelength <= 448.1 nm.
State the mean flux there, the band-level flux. 12.3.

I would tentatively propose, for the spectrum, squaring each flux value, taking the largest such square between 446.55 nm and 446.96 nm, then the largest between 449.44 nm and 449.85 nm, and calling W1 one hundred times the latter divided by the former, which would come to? 129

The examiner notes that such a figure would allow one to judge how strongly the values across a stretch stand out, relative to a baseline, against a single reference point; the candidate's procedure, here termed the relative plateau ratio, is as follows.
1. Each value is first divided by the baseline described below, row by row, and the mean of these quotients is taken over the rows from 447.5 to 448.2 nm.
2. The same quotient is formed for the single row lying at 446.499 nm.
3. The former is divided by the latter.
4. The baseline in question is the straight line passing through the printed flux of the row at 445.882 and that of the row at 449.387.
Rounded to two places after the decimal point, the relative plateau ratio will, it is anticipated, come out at 1.01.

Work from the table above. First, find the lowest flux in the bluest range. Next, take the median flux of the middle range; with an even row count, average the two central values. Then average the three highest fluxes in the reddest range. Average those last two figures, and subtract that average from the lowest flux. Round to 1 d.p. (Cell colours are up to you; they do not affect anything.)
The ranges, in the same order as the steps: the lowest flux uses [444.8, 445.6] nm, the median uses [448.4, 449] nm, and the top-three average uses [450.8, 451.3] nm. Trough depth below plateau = -1.8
